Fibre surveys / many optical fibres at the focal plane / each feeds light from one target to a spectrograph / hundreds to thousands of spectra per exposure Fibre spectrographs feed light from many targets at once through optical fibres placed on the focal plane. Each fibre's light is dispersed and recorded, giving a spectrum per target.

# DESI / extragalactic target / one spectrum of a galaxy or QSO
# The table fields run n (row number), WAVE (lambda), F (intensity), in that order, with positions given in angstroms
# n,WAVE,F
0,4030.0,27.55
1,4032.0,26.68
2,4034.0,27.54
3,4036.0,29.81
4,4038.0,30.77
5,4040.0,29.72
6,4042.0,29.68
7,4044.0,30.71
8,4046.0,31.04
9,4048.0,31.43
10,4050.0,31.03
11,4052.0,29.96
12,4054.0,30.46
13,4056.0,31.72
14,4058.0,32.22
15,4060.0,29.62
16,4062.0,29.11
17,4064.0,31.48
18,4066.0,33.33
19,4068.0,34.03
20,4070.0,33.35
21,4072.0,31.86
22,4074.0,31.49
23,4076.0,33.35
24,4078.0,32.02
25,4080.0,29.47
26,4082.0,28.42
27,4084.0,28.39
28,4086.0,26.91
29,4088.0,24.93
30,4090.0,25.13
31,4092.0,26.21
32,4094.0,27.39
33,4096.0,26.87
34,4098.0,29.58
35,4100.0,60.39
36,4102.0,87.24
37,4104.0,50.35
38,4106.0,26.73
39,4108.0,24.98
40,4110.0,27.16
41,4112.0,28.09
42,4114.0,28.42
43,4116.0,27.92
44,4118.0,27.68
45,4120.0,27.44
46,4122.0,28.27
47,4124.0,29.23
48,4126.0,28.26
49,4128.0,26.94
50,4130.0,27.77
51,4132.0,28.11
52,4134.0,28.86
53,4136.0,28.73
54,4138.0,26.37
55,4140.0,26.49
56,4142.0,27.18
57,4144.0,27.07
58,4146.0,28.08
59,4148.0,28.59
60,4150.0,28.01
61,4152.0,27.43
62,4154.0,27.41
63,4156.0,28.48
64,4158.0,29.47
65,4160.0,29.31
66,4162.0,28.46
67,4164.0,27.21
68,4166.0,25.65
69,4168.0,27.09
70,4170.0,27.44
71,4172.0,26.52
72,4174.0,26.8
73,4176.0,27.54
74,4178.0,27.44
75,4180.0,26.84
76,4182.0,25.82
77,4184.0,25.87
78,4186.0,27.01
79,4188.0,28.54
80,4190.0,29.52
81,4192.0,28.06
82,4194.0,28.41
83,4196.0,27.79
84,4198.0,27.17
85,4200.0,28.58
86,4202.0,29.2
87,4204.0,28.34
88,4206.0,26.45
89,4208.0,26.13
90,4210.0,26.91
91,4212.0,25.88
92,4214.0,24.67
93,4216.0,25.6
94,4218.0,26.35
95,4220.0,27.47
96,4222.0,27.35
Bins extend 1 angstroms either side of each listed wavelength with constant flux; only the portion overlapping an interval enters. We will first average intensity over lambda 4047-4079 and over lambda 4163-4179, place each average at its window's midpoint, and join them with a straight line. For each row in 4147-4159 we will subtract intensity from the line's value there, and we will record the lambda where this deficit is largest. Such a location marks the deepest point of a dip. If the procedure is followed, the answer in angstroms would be 4152.0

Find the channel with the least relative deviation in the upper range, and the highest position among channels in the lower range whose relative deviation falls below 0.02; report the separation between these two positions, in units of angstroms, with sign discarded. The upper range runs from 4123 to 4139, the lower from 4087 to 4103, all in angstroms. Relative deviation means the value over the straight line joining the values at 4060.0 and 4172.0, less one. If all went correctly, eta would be 42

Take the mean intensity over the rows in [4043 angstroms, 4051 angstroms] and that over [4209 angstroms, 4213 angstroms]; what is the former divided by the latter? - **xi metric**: 1.18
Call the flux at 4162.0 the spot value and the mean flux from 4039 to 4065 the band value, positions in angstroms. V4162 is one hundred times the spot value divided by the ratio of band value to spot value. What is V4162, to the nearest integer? 2644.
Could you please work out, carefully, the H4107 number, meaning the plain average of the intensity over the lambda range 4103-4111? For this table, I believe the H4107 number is 32.3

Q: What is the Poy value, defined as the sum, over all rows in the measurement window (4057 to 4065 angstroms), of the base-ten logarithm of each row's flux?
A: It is 5.94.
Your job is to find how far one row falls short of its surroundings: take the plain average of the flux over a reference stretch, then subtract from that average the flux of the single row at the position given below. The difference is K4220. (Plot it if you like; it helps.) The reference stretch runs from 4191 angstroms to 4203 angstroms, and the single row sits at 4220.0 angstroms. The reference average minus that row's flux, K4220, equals 0.7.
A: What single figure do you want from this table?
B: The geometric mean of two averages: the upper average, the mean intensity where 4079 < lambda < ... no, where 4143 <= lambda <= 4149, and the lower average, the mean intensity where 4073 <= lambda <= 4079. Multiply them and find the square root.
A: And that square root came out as 30.0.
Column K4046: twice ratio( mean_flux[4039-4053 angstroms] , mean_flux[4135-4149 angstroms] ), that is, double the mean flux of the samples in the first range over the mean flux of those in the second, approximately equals 2.22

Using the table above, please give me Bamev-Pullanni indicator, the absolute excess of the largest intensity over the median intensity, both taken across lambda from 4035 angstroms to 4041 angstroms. 1.0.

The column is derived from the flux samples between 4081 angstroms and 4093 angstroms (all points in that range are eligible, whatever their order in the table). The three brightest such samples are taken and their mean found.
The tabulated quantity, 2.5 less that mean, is -25.4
